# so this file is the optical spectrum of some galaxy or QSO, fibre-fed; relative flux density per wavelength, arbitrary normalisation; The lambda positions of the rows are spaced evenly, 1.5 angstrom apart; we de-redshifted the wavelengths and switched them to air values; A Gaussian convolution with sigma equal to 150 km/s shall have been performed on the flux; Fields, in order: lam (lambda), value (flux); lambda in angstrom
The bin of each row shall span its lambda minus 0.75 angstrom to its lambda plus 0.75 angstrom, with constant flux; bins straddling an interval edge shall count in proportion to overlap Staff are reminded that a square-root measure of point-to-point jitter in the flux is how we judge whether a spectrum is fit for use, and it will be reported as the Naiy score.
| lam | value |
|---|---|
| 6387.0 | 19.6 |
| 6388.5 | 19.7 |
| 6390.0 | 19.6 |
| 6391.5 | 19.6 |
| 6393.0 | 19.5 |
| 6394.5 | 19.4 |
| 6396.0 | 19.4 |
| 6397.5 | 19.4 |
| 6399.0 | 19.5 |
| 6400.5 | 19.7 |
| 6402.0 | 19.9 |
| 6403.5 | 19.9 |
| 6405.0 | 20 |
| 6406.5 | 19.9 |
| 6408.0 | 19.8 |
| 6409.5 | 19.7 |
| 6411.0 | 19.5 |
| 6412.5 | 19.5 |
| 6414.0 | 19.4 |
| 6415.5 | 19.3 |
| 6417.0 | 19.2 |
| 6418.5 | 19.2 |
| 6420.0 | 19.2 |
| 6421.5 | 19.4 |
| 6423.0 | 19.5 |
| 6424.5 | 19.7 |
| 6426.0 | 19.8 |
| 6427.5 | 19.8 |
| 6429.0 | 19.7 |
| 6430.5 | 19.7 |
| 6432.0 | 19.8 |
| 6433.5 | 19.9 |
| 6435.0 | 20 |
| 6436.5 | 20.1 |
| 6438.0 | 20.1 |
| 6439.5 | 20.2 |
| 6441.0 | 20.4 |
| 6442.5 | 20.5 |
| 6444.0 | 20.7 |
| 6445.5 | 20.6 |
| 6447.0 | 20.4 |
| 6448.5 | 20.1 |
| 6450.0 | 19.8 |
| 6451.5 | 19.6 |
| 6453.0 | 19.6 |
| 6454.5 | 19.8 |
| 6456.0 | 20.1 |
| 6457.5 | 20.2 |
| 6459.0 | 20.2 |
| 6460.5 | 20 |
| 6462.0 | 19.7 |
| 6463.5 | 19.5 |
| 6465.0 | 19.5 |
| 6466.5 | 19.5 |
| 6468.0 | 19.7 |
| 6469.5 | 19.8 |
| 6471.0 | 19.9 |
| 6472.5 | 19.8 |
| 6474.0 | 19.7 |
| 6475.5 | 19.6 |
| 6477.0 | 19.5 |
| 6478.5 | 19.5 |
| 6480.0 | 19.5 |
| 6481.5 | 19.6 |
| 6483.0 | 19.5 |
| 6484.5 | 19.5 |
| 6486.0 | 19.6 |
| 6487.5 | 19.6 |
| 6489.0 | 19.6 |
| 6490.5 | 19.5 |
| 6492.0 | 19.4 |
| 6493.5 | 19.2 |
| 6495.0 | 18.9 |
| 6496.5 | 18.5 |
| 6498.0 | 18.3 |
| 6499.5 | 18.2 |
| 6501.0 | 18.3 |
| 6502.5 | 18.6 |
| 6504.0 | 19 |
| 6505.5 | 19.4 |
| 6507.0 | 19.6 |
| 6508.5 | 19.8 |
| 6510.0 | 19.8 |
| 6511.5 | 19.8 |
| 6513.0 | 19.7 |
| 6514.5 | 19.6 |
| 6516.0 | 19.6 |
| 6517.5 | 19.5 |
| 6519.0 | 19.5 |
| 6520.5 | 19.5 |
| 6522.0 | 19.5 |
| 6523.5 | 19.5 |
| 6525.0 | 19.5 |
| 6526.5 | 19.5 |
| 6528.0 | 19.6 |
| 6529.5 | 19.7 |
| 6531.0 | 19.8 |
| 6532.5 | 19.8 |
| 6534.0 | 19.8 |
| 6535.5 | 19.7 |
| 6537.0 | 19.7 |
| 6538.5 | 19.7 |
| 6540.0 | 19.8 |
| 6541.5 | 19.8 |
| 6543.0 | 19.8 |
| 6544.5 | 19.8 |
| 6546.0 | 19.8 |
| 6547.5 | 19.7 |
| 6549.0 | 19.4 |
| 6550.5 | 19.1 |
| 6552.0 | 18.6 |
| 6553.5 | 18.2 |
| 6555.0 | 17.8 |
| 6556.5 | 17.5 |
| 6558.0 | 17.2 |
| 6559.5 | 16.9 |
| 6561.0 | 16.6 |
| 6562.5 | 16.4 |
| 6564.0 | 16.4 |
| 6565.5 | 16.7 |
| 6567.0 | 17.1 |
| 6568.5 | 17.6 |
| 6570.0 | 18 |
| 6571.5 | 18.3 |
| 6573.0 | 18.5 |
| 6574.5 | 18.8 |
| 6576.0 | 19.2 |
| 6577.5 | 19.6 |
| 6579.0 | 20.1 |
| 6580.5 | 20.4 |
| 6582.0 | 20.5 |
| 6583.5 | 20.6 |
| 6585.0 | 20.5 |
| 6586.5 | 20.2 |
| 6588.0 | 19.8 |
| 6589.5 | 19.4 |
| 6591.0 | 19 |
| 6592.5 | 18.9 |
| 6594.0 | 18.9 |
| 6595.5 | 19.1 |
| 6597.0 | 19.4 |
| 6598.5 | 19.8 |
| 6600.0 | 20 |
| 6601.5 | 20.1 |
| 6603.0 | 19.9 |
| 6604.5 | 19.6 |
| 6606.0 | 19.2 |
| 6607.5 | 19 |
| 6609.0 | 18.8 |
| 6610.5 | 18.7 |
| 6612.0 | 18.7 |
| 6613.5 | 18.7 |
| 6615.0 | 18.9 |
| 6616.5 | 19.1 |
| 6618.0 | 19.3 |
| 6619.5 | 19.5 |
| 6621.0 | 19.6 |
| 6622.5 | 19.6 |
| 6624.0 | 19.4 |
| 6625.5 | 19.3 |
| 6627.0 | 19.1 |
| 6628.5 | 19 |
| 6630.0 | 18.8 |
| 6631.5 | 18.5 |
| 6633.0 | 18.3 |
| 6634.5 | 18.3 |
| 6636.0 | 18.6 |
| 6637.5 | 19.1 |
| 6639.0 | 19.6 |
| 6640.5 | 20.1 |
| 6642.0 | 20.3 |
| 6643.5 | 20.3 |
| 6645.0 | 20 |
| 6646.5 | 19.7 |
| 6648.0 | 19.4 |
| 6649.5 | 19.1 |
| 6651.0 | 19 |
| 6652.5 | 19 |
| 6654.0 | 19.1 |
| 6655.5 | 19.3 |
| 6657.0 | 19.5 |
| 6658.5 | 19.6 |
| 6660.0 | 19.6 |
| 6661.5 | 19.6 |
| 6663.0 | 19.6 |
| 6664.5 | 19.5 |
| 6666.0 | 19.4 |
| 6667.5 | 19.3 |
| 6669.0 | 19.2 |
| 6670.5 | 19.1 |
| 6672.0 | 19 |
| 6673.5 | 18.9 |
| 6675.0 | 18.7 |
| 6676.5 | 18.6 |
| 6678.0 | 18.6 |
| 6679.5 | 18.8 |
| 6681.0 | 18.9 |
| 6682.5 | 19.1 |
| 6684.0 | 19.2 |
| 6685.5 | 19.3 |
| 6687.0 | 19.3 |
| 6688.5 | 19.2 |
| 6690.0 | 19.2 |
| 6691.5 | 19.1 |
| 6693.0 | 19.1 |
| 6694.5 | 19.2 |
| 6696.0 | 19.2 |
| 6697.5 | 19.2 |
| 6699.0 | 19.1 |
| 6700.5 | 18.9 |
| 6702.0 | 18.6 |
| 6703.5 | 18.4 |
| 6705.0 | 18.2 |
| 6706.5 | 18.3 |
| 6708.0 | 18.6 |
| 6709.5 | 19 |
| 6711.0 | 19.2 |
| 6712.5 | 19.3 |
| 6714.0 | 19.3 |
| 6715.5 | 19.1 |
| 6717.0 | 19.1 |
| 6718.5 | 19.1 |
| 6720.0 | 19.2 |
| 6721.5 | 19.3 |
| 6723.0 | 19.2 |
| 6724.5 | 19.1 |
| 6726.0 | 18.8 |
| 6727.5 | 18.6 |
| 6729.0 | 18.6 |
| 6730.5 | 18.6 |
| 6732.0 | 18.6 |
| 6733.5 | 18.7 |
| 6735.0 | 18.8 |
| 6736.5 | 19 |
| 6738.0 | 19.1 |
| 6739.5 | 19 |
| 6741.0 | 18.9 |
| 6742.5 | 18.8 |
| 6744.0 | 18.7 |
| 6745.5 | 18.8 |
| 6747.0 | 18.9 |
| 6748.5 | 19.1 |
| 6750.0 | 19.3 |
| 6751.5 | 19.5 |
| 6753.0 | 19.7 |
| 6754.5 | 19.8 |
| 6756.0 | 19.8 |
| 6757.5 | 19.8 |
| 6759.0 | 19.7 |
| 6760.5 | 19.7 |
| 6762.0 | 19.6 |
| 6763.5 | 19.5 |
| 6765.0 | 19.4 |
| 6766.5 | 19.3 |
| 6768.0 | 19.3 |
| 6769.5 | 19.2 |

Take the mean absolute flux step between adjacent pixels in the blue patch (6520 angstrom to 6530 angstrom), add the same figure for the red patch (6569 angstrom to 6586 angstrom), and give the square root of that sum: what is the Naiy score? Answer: 0.55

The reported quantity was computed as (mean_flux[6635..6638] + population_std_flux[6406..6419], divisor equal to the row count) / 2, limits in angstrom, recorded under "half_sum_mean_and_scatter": 9.5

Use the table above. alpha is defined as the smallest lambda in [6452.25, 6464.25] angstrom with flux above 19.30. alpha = 6453.0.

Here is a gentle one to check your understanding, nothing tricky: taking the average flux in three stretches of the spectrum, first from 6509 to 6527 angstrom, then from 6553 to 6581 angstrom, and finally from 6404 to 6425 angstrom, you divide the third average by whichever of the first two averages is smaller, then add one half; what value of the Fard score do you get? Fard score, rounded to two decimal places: 1.59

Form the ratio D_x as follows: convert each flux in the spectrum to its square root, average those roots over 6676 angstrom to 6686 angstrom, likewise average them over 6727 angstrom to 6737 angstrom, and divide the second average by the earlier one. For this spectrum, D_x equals 0.99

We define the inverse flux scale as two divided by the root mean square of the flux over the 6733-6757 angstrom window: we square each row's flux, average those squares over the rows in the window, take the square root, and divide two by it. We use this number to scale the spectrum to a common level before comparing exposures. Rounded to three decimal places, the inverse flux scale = 0.105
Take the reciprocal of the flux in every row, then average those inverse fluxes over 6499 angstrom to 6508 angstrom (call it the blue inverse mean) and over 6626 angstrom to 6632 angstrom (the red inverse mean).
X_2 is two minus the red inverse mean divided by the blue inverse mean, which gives 1.00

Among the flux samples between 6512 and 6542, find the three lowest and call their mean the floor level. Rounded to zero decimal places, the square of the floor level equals 380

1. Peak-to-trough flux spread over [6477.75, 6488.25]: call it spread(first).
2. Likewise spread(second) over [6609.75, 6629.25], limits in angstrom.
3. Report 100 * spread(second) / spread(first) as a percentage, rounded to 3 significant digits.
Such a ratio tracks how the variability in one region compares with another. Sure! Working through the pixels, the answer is 900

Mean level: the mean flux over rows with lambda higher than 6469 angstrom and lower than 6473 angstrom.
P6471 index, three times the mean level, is 59.5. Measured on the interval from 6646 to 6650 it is 58.2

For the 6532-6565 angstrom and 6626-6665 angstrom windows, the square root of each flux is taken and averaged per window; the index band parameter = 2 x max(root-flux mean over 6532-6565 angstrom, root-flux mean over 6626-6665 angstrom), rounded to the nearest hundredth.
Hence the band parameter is 8.79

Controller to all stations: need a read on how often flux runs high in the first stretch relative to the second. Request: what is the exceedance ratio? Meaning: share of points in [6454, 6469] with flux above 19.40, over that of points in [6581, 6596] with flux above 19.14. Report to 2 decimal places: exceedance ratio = 1.67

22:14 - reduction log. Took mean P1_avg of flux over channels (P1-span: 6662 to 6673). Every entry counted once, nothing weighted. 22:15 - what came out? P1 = 19.3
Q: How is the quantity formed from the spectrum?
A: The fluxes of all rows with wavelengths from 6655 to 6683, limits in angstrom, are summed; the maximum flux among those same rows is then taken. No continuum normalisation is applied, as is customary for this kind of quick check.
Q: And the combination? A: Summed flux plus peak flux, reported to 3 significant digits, 384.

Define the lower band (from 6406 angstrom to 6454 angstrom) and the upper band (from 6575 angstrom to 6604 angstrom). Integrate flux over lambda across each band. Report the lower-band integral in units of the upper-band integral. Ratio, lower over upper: 1.7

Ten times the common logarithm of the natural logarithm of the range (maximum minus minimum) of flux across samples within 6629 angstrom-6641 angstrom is -2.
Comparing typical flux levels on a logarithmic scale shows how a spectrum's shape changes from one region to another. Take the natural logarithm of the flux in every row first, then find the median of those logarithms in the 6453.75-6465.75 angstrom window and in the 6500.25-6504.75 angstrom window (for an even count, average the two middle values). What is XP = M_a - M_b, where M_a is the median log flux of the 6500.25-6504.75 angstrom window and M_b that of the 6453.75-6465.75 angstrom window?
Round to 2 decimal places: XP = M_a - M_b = -0.07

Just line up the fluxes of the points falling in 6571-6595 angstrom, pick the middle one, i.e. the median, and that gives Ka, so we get 19.5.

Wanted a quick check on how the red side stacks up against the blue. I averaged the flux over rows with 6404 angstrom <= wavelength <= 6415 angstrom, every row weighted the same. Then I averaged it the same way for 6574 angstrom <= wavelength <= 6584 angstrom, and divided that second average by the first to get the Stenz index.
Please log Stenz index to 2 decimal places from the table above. 1.01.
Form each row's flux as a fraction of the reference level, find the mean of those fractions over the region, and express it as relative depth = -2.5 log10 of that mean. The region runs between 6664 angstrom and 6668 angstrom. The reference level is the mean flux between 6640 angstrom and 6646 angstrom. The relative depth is 0.04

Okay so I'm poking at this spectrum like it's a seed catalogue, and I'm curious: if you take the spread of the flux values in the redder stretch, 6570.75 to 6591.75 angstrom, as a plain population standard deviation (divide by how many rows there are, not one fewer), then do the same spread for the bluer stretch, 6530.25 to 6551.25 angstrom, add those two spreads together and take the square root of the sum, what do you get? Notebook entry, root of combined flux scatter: 1.0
